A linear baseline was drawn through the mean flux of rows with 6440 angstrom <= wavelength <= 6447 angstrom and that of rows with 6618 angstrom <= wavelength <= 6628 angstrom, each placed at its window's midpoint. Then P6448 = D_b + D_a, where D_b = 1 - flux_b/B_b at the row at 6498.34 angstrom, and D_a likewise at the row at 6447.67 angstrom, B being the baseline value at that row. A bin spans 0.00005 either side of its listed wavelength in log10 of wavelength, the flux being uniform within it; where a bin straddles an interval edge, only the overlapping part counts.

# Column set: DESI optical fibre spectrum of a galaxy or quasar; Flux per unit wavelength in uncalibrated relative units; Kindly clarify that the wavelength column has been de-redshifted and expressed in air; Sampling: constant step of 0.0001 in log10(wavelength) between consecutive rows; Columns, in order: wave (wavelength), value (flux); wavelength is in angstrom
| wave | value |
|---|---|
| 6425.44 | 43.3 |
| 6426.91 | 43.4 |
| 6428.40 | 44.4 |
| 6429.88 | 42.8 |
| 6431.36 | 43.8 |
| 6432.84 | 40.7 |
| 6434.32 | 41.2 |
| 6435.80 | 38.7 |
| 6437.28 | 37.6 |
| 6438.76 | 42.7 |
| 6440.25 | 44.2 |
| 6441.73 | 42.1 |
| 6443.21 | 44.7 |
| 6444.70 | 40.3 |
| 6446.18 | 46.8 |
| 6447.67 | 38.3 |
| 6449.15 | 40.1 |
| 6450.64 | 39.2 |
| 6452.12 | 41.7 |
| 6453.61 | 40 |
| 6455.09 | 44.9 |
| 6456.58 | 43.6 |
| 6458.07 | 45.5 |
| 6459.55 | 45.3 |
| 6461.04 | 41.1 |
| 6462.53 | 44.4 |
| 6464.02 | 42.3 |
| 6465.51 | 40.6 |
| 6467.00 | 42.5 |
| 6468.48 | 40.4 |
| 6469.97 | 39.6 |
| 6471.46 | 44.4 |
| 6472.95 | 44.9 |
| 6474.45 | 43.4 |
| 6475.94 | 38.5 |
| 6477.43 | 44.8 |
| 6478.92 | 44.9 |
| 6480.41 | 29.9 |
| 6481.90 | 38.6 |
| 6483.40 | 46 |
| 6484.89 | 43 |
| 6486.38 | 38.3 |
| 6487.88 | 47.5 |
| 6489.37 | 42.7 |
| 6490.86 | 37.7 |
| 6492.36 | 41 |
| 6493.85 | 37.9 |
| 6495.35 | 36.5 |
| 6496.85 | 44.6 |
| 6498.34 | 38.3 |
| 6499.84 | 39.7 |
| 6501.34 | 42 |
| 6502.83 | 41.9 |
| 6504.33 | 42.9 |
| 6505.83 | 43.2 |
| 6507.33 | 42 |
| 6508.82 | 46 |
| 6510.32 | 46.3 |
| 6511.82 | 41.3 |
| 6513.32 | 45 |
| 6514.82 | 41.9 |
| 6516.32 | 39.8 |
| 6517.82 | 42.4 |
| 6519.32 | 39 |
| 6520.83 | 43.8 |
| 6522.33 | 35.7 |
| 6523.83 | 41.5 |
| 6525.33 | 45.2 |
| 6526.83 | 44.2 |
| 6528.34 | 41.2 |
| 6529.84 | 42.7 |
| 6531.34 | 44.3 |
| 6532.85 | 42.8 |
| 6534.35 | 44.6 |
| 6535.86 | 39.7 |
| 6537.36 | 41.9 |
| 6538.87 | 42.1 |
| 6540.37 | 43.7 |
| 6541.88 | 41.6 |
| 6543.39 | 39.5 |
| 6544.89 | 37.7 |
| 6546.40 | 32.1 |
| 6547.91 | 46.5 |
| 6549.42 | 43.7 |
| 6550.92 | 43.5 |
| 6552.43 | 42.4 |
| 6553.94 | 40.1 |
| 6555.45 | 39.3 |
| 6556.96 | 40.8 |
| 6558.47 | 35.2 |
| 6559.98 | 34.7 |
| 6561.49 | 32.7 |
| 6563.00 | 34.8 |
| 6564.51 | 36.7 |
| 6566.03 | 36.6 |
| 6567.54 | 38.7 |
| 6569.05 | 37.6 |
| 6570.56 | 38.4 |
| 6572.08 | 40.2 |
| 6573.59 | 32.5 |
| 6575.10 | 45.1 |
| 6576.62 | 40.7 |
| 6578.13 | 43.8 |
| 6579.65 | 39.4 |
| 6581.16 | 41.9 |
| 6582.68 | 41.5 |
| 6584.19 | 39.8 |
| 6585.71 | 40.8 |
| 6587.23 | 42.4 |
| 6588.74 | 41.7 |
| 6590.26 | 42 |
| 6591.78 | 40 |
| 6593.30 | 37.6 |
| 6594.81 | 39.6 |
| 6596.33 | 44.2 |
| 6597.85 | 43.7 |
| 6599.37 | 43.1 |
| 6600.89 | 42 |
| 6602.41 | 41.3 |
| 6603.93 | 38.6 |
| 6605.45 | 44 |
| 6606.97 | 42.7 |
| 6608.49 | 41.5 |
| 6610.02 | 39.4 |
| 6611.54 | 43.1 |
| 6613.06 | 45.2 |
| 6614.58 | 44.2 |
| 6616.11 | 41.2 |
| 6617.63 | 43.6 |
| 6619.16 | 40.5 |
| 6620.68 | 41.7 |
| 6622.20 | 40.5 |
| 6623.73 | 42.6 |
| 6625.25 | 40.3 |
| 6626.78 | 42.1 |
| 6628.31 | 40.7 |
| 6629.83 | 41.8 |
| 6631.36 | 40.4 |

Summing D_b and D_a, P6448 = 0.23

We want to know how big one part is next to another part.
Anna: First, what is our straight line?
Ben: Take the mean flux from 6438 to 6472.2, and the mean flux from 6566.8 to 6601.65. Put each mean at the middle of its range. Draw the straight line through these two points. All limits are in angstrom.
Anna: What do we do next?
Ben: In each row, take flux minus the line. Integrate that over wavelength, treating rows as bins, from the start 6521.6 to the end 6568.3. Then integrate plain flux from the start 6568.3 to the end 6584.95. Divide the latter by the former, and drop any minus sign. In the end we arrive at 14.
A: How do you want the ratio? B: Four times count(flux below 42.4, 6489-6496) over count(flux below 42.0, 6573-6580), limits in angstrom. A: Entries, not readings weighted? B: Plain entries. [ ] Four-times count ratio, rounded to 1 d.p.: 5.3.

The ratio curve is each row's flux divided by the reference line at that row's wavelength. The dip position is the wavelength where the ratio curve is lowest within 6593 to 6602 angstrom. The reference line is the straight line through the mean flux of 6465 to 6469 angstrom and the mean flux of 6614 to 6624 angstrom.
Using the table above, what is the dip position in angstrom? 6593.30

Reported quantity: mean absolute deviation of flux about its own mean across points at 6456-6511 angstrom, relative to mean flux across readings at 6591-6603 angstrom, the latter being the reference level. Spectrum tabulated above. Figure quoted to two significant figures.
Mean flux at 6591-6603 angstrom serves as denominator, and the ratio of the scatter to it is 0.064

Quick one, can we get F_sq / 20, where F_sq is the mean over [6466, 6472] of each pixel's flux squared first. 87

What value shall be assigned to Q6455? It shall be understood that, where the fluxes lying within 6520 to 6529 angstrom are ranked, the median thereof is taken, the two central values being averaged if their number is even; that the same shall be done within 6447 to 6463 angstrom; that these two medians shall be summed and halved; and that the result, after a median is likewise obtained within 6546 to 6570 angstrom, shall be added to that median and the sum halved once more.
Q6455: 40.2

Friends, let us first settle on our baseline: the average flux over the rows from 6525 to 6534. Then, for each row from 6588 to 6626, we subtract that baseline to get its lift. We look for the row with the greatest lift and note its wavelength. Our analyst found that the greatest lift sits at 6613.06 angstrom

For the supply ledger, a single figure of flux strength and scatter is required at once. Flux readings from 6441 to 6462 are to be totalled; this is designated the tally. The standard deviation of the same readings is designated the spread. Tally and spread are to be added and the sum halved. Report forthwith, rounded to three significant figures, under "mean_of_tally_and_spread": 298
